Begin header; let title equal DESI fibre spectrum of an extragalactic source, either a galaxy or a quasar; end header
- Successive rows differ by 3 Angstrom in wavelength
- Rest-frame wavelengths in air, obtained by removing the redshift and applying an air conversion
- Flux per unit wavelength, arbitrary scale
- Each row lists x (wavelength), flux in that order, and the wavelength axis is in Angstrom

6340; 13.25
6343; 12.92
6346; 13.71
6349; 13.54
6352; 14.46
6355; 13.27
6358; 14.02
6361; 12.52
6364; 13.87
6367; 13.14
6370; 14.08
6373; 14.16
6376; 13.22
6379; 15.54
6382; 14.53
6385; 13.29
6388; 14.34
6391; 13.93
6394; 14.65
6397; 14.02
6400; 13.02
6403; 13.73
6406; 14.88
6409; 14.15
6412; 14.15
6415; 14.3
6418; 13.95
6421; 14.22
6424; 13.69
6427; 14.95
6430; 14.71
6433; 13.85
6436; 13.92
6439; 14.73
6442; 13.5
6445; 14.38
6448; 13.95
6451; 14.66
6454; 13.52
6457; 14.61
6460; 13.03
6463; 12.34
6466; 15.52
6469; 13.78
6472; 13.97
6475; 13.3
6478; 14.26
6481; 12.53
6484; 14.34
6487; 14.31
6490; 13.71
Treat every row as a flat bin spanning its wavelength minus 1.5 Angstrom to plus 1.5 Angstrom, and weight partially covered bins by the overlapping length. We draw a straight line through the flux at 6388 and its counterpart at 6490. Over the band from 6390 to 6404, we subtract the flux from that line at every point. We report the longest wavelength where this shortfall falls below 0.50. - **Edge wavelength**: 6397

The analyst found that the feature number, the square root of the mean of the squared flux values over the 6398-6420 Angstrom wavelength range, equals 14.0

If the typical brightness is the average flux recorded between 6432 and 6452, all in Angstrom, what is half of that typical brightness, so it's 7.07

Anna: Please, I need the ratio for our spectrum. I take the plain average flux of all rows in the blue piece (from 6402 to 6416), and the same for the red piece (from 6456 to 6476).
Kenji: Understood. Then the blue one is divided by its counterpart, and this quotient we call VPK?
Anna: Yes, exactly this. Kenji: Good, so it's 1.03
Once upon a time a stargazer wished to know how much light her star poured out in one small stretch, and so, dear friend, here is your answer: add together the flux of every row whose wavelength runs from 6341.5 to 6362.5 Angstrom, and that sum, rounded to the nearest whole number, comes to 94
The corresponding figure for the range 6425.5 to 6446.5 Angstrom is 100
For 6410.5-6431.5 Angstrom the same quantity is 100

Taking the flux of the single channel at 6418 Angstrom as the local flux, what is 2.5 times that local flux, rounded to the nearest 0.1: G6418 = 34.9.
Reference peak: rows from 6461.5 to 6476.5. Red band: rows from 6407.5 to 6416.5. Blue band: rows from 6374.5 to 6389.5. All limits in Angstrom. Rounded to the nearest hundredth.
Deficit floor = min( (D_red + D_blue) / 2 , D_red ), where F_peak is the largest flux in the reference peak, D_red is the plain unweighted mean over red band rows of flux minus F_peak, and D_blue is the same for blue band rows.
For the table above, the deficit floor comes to -1.33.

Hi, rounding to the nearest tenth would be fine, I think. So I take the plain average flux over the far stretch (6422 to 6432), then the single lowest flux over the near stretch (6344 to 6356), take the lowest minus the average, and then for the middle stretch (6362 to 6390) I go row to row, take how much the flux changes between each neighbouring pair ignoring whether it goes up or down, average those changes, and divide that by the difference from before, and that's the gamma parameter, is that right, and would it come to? -0.9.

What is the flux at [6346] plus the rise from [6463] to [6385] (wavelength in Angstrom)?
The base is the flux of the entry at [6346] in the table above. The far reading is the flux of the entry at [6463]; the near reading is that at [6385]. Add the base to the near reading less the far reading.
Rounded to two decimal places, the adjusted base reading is 14.66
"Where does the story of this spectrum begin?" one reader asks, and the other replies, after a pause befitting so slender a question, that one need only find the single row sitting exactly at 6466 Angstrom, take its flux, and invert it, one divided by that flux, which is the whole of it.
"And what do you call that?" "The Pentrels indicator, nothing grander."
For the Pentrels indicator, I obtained 0.0644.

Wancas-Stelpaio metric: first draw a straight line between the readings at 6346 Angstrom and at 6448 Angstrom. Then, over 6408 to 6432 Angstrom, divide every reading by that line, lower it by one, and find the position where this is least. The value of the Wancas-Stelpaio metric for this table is 6424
